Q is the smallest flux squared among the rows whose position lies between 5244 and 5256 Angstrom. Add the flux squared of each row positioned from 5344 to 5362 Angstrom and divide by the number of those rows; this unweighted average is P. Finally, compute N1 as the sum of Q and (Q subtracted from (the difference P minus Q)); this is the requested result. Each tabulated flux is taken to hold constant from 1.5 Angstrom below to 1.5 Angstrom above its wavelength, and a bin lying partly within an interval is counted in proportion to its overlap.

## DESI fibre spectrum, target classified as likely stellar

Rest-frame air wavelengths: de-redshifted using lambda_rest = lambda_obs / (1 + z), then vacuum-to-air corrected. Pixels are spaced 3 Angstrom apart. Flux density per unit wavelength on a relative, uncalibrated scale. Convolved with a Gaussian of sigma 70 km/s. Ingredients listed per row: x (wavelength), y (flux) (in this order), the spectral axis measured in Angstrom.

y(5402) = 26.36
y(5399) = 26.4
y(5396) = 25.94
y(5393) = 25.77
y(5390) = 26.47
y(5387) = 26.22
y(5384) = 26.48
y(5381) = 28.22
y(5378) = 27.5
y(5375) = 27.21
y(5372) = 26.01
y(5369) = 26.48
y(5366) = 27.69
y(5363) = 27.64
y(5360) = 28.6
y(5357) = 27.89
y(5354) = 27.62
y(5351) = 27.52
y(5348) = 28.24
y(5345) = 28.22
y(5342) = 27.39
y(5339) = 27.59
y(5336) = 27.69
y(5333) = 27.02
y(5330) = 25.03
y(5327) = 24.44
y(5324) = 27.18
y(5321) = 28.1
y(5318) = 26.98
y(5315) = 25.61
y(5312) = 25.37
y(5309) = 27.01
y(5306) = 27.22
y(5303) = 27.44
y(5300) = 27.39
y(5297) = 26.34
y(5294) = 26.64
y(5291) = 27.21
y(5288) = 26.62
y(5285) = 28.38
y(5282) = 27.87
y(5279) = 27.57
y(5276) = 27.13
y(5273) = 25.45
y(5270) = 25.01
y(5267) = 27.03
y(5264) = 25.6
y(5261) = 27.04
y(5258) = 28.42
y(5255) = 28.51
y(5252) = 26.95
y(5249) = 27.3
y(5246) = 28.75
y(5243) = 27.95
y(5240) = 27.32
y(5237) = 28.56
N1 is 59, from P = 785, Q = 726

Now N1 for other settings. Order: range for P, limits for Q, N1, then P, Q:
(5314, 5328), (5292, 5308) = 8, 702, 694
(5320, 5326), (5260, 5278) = 139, 764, 626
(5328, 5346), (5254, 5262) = 7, 739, 731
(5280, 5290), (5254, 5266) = 108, 764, 655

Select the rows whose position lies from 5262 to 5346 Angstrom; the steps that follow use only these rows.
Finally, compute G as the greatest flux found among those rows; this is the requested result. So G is 28.38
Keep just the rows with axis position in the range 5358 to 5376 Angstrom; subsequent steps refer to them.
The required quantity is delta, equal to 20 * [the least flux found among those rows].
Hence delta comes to 520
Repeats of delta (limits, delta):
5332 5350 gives 540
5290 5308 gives 527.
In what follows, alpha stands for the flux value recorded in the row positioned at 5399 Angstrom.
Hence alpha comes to 26.4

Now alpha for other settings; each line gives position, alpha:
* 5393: 25.77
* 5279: 27.57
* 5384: 26.48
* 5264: 25.6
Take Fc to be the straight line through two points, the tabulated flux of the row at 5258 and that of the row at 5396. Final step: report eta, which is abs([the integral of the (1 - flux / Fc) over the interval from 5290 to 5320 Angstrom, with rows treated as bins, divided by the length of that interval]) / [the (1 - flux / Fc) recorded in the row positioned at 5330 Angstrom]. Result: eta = 0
